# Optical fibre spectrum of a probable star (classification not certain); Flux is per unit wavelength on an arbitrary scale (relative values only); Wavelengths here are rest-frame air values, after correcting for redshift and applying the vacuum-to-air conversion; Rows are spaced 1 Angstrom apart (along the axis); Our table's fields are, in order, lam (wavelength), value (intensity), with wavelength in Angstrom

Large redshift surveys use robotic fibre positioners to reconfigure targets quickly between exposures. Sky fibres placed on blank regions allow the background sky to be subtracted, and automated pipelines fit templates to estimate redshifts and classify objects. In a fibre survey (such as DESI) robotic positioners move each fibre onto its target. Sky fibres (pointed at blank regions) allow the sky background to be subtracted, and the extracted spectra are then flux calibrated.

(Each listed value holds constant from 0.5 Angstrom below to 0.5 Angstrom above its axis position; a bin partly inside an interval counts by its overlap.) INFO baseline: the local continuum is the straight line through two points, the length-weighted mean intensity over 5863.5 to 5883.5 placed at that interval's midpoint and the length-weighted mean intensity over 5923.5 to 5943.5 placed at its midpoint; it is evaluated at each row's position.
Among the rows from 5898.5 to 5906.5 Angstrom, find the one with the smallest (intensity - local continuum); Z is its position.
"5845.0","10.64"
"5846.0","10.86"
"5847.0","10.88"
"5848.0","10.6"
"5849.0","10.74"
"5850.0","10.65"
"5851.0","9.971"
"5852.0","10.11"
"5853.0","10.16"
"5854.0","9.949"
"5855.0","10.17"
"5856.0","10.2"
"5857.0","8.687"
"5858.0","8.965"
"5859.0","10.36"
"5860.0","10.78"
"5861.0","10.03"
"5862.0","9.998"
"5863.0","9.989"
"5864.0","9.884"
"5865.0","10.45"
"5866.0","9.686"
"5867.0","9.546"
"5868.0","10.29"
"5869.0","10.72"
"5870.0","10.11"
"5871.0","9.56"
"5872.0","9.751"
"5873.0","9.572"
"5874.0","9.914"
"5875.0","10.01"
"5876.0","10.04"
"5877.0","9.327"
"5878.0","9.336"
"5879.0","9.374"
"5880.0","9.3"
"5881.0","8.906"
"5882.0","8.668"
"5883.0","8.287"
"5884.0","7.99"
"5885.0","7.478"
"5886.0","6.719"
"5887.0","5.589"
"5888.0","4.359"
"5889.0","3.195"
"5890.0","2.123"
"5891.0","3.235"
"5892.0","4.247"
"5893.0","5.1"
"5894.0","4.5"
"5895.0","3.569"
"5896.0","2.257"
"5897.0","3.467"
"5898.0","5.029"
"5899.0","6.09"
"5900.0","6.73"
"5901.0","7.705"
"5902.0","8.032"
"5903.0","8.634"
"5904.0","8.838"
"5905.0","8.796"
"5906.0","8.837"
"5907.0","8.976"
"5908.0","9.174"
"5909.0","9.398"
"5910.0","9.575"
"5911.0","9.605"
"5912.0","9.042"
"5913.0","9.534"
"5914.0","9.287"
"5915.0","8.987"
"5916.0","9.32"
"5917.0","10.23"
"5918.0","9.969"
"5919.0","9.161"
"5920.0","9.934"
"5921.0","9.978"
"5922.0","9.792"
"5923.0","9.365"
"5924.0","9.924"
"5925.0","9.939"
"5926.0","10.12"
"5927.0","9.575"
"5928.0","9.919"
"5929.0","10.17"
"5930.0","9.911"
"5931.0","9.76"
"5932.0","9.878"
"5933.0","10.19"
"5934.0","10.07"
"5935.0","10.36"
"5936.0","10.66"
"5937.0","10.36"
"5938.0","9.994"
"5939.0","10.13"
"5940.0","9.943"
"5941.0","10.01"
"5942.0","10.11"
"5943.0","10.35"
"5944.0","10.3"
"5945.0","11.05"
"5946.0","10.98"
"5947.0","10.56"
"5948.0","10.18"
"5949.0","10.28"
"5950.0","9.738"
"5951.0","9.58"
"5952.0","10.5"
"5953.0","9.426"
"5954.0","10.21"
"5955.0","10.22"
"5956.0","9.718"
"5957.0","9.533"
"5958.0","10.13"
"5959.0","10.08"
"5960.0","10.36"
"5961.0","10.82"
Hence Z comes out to 5899.0 Angstrom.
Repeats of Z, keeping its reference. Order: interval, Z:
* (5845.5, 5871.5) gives 5857.0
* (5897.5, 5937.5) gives 5898.0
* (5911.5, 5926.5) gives 5915.0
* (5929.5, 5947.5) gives 5931.0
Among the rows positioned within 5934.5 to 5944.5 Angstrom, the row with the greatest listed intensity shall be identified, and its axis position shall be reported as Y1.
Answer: 5936.0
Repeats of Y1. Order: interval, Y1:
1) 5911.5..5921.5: 5917.0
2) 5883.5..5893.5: 5884.0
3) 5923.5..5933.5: 5933.0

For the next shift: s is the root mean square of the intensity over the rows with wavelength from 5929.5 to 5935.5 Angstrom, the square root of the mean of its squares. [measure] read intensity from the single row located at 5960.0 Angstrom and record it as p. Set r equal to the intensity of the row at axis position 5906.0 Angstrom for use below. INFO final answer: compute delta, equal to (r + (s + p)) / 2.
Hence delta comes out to 14.6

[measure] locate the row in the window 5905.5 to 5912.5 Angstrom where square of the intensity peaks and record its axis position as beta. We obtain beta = 5911.0 Angstrom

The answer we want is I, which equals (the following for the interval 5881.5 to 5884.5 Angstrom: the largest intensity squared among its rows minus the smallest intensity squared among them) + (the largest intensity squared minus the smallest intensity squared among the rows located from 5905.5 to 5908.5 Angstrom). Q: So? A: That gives 17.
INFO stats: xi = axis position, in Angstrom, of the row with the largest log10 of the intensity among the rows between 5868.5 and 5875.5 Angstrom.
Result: 5869.0 Angstrom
